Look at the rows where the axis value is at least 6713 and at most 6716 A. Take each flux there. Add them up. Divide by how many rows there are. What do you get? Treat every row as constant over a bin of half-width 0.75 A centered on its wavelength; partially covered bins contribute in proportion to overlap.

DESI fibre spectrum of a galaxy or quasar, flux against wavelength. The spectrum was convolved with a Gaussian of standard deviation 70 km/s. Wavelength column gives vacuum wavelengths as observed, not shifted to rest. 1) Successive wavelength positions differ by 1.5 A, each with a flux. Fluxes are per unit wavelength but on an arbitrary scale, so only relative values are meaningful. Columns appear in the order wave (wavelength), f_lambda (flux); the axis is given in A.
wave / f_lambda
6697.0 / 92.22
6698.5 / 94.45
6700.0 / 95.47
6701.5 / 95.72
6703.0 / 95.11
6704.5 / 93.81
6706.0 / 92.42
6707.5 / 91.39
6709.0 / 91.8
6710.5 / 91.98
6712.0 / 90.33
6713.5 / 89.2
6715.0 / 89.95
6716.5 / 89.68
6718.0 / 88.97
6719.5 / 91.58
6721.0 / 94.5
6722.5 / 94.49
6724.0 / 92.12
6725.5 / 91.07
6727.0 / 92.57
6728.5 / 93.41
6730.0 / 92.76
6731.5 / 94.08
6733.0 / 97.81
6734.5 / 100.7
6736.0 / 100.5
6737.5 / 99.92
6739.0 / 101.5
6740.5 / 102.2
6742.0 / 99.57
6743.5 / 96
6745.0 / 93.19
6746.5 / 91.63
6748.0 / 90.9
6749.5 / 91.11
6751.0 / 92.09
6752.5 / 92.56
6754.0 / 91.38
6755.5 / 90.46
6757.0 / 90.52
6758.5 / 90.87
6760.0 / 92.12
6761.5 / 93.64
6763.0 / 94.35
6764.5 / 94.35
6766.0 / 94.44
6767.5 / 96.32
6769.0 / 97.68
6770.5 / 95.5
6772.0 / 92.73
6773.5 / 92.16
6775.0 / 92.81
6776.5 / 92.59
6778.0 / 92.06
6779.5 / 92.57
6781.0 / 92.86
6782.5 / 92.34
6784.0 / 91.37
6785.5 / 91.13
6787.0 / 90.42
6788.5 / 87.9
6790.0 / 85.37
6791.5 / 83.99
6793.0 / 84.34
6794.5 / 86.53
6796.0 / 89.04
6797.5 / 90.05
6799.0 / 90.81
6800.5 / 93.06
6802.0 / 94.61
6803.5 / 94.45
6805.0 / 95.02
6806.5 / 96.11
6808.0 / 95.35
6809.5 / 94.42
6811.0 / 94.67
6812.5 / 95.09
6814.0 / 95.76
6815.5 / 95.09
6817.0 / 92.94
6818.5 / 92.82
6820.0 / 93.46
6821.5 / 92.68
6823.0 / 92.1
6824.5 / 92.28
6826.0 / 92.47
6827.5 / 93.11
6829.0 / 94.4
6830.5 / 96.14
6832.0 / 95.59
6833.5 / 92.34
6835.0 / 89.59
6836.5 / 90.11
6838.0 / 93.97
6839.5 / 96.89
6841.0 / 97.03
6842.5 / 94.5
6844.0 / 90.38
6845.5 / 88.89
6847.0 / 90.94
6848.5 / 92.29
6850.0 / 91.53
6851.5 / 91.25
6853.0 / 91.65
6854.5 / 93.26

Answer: 90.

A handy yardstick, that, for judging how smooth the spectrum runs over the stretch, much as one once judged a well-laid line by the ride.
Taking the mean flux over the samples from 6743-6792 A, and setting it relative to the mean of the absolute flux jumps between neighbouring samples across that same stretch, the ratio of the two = 90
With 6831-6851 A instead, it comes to 43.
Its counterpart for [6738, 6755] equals 64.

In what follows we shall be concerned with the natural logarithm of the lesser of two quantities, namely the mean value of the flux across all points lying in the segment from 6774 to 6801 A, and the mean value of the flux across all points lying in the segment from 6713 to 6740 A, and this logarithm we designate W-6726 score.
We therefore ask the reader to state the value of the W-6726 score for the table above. 4.50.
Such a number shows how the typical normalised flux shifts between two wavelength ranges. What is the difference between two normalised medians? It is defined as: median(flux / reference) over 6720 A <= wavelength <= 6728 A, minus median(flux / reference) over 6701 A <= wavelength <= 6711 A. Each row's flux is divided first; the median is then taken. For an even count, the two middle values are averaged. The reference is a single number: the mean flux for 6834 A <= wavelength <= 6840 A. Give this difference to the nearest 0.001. 0.002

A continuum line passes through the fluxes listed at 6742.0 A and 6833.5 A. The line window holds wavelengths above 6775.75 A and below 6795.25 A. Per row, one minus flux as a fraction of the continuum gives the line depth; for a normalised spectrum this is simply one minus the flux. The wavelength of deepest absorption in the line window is 6791.5 A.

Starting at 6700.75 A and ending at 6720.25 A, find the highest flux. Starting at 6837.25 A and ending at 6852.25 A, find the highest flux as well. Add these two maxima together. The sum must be 193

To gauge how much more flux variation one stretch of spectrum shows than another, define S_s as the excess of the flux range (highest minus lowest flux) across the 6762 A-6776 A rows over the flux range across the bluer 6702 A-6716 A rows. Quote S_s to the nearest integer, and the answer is 0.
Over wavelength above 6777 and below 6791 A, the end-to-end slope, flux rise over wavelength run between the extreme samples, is -0.56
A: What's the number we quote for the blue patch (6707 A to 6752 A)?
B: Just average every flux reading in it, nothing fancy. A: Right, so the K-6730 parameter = 93.9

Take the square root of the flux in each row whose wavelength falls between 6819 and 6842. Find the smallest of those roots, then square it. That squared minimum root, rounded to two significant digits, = 90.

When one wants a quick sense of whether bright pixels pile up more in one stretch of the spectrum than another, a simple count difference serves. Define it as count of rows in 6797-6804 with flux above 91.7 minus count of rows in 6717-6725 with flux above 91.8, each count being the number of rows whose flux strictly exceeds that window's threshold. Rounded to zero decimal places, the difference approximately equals 0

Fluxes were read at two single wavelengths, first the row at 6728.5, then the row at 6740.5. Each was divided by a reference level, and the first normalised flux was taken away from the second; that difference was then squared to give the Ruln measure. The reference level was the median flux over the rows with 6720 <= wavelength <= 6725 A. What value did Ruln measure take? 0.009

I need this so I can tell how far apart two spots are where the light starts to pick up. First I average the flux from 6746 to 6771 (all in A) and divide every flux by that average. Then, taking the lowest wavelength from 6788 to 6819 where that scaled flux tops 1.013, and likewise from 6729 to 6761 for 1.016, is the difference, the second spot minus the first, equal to -69.0 A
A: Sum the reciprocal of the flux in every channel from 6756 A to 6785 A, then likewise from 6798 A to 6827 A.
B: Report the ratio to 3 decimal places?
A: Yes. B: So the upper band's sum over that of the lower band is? 0.993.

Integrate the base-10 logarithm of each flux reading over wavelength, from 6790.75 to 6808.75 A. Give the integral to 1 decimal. 35.3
